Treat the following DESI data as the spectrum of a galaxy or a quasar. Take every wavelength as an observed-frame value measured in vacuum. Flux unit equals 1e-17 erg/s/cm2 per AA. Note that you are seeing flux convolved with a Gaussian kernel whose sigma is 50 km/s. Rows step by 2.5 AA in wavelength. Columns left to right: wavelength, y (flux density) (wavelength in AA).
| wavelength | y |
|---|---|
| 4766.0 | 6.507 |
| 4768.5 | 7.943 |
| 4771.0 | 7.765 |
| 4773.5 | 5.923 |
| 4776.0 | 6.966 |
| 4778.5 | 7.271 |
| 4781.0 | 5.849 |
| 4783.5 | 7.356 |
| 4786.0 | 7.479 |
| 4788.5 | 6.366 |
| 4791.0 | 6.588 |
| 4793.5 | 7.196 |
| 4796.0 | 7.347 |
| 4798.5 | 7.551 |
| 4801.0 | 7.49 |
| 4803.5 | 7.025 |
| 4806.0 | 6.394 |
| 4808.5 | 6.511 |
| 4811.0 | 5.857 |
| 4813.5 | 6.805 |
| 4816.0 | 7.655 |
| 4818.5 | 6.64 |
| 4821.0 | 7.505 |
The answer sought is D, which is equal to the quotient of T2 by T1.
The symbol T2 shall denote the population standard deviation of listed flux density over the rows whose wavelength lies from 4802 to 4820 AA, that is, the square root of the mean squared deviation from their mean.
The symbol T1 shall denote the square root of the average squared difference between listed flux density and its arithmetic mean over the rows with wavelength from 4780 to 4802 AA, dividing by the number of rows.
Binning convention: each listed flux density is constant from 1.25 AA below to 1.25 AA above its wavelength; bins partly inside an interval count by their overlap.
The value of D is 0.90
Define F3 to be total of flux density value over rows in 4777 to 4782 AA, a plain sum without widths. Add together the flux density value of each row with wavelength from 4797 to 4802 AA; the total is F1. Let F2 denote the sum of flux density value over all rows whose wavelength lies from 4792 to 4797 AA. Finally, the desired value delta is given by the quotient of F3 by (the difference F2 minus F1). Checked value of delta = -26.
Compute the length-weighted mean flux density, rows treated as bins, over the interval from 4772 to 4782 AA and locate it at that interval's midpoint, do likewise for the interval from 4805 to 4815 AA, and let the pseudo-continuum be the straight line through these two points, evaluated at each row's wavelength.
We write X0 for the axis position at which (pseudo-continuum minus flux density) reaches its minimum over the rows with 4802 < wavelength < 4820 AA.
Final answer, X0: 4816.0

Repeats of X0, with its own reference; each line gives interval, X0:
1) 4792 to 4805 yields 4798.5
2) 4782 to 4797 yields 4786.0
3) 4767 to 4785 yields 4768.5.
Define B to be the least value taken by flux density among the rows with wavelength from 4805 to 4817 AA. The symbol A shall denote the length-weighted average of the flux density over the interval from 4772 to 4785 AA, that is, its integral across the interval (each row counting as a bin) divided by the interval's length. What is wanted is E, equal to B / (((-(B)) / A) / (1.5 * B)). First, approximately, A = 6.71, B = 5.857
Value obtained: -59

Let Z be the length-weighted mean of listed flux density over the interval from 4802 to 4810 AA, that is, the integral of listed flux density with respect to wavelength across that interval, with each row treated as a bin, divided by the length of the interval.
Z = 6.6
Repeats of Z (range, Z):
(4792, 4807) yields 7.2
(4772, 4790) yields 6.8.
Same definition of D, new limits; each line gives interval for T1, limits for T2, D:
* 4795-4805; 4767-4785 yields 3.79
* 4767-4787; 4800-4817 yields 0.79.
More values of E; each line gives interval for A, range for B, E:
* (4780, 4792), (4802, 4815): -59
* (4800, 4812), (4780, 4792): -58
